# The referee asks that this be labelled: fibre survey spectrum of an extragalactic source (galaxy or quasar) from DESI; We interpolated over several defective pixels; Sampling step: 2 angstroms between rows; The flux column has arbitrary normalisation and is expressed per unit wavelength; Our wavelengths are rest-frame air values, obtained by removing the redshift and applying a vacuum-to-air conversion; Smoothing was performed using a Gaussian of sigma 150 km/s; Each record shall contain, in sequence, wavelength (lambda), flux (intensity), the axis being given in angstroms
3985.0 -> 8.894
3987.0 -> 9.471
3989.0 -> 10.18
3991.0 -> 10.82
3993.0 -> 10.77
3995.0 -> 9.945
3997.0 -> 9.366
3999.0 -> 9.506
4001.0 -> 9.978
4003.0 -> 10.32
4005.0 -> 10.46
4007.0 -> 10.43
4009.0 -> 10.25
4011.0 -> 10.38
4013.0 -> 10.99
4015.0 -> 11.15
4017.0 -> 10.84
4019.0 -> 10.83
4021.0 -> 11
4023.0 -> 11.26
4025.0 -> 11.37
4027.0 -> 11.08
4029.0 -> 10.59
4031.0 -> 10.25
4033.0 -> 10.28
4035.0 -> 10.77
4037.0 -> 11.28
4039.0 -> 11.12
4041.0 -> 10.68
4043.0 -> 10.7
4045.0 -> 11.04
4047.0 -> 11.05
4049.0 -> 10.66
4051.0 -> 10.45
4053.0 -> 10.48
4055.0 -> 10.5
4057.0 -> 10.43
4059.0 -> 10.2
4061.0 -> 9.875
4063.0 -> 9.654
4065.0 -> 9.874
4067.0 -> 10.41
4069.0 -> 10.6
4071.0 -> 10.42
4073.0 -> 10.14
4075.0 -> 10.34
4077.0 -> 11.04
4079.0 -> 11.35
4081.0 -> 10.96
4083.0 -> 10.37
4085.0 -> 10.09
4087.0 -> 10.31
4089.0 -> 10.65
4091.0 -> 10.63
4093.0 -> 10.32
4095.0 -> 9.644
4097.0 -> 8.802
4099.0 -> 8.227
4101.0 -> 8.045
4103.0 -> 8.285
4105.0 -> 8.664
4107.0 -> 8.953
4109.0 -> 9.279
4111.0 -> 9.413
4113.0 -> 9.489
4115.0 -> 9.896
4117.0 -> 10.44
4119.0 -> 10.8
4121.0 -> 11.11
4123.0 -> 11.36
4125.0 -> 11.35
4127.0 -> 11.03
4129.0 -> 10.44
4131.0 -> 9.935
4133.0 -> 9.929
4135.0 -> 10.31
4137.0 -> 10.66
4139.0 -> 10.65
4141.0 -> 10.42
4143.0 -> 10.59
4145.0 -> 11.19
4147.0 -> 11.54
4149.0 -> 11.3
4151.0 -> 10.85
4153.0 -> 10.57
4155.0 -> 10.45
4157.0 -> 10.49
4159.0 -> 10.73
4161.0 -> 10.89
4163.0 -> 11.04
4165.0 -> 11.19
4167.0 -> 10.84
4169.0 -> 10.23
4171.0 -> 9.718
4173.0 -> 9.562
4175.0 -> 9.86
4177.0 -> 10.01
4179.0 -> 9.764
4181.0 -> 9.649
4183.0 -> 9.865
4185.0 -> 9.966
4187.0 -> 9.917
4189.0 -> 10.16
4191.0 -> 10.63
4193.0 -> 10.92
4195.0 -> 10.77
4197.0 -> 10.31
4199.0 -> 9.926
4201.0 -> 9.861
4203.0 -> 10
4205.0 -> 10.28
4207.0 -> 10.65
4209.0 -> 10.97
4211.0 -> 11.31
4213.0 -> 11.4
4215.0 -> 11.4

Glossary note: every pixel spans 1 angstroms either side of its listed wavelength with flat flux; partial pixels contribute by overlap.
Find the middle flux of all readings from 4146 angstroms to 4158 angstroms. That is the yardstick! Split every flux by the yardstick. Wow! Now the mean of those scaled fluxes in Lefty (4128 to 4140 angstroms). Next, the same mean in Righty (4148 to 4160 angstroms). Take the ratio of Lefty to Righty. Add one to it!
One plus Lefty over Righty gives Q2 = 1.96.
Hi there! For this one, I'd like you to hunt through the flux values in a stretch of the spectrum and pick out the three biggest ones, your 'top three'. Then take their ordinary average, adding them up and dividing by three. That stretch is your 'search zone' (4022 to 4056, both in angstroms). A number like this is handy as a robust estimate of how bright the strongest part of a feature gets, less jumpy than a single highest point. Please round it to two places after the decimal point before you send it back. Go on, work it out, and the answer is 11.30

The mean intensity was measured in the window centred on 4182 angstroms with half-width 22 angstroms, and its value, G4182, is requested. 10.2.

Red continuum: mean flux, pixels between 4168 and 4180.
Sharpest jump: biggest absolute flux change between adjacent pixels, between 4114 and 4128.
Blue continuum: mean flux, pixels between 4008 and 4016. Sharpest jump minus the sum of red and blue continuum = -20.0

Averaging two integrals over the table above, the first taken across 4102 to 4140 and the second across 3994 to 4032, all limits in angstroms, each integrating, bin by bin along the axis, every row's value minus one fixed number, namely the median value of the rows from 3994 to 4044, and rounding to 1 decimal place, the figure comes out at -13.9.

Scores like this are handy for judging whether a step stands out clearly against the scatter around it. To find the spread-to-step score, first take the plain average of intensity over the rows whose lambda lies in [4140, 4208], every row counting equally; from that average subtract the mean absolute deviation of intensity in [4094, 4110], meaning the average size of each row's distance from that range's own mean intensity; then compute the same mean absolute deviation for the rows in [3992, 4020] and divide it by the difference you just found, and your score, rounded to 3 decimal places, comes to 0.041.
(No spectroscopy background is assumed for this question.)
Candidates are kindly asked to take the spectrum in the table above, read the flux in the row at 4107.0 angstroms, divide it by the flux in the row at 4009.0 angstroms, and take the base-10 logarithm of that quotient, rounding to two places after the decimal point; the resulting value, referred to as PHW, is -0.06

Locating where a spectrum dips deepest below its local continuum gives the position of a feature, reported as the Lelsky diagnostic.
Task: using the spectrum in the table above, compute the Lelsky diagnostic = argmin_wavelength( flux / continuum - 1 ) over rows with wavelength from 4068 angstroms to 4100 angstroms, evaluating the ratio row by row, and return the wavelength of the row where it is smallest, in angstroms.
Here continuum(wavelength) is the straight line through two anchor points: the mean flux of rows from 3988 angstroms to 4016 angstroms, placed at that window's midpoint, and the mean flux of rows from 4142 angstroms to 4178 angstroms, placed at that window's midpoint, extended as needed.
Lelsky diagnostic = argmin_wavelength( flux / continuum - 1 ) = 4099.0 angstroms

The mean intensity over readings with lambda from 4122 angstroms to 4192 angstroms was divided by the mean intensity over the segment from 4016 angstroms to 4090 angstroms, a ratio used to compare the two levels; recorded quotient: 0.99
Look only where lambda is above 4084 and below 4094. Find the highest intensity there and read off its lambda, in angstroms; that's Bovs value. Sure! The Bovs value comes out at 4089.0 angstroms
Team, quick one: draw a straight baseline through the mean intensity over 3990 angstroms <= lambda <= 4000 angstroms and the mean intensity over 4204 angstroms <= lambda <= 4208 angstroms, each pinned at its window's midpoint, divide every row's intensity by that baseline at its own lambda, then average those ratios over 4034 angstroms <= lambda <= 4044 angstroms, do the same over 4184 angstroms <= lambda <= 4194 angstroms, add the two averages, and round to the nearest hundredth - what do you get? 2.06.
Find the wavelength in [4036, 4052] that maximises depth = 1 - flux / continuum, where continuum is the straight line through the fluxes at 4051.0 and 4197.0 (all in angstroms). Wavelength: 4051.0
